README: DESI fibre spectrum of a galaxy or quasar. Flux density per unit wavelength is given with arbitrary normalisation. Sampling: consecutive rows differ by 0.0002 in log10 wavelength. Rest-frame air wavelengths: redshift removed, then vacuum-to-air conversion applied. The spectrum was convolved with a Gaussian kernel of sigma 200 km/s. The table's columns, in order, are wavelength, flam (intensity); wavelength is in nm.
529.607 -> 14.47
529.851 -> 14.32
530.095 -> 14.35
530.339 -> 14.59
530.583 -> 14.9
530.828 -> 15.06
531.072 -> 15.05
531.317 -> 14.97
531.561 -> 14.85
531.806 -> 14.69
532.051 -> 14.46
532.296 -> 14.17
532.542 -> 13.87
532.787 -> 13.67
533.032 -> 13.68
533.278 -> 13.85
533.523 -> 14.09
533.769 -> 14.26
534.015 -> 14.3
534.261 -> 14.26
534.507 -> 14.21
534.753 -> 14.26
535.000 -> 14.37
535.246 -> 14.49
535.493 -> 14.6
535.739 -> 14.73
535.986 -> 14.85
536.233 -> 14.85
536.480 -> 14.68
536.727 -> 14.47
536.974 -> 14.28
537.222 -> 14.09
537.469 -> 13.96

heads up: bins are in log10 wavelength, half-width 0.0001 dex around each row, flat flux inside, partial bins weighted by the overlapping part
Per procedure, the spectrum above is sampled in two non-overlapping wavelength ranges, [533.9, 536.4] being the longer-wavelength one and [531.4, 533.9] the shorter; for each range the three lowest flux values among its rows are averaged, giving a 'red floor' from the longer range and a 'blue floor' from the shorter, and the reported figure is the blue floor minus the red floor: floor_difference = -0.5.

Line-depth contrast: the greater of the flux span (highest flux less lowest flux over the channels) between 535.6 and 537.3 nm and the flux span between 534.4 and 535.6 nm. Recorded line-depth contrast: 0.76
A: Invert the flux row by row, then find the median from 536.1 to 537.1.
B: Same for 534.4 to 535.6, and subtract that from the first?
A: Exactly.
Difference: -0.001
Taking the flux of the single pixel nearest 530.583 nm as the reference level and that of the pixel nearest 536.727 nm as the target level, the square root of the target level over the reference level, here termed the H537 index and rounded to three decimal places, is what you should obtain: 0.985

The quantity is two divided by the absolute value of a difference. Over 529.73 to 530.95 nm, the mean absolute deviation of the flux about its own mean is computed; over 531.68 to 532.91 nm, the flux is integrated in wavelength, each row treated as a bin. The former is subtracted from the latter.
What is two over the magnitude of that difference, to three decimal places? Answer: 0.117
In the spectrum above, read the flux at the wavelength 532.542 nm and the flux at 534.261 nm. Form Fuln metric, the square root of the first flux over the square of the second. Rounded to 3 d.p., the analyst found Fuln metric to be 0.261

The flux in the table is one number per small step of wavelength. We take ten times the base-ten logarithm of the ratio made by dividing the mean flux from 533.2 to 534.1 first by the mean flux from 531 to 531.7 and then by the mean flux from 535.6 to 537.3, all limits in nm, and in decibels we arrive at -11.9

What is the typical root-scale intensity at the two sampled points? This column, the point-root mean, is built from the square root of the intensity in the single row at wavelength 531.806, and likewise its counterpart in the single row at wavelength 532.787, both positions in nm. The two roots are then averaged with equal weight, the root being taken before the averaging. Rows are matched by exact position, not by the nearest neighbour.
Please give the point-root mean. 3.77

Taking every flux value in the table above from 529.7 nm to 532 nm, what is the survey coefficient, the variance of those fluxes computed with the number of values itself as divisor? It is 0.07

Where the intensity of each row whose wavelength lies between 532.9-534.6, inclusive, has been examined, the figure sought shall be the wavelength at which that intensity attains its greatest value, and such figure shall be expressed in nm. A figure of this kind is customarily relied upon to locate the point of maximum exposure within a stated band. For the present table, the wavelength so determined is 534.015 nm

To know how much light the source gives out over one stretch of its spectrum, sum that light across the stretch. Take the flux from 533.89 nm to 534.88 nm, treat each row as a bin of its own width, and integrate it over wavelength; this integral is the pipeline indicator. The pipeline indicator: 14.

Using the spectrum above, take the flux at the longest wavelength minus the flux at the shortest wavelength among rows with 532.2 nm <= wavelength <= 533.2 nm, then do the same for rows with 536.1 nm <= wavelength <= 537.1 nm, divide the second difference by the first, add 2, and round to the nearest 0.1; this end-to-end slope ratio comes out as 3.2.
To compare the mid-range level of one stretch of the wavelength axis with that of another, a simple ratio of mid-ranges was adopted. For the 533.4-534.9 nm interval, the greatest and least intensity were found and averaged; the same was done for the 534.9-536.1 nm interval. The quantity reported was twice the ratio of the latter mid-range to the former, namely 2.06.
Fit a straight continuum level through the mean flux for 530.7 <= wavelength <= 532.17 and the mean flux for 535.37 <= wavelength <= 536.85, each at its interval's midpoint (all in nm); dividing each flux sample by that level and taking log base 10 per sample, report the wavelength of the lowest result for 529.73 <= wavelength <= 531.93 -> 529.851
